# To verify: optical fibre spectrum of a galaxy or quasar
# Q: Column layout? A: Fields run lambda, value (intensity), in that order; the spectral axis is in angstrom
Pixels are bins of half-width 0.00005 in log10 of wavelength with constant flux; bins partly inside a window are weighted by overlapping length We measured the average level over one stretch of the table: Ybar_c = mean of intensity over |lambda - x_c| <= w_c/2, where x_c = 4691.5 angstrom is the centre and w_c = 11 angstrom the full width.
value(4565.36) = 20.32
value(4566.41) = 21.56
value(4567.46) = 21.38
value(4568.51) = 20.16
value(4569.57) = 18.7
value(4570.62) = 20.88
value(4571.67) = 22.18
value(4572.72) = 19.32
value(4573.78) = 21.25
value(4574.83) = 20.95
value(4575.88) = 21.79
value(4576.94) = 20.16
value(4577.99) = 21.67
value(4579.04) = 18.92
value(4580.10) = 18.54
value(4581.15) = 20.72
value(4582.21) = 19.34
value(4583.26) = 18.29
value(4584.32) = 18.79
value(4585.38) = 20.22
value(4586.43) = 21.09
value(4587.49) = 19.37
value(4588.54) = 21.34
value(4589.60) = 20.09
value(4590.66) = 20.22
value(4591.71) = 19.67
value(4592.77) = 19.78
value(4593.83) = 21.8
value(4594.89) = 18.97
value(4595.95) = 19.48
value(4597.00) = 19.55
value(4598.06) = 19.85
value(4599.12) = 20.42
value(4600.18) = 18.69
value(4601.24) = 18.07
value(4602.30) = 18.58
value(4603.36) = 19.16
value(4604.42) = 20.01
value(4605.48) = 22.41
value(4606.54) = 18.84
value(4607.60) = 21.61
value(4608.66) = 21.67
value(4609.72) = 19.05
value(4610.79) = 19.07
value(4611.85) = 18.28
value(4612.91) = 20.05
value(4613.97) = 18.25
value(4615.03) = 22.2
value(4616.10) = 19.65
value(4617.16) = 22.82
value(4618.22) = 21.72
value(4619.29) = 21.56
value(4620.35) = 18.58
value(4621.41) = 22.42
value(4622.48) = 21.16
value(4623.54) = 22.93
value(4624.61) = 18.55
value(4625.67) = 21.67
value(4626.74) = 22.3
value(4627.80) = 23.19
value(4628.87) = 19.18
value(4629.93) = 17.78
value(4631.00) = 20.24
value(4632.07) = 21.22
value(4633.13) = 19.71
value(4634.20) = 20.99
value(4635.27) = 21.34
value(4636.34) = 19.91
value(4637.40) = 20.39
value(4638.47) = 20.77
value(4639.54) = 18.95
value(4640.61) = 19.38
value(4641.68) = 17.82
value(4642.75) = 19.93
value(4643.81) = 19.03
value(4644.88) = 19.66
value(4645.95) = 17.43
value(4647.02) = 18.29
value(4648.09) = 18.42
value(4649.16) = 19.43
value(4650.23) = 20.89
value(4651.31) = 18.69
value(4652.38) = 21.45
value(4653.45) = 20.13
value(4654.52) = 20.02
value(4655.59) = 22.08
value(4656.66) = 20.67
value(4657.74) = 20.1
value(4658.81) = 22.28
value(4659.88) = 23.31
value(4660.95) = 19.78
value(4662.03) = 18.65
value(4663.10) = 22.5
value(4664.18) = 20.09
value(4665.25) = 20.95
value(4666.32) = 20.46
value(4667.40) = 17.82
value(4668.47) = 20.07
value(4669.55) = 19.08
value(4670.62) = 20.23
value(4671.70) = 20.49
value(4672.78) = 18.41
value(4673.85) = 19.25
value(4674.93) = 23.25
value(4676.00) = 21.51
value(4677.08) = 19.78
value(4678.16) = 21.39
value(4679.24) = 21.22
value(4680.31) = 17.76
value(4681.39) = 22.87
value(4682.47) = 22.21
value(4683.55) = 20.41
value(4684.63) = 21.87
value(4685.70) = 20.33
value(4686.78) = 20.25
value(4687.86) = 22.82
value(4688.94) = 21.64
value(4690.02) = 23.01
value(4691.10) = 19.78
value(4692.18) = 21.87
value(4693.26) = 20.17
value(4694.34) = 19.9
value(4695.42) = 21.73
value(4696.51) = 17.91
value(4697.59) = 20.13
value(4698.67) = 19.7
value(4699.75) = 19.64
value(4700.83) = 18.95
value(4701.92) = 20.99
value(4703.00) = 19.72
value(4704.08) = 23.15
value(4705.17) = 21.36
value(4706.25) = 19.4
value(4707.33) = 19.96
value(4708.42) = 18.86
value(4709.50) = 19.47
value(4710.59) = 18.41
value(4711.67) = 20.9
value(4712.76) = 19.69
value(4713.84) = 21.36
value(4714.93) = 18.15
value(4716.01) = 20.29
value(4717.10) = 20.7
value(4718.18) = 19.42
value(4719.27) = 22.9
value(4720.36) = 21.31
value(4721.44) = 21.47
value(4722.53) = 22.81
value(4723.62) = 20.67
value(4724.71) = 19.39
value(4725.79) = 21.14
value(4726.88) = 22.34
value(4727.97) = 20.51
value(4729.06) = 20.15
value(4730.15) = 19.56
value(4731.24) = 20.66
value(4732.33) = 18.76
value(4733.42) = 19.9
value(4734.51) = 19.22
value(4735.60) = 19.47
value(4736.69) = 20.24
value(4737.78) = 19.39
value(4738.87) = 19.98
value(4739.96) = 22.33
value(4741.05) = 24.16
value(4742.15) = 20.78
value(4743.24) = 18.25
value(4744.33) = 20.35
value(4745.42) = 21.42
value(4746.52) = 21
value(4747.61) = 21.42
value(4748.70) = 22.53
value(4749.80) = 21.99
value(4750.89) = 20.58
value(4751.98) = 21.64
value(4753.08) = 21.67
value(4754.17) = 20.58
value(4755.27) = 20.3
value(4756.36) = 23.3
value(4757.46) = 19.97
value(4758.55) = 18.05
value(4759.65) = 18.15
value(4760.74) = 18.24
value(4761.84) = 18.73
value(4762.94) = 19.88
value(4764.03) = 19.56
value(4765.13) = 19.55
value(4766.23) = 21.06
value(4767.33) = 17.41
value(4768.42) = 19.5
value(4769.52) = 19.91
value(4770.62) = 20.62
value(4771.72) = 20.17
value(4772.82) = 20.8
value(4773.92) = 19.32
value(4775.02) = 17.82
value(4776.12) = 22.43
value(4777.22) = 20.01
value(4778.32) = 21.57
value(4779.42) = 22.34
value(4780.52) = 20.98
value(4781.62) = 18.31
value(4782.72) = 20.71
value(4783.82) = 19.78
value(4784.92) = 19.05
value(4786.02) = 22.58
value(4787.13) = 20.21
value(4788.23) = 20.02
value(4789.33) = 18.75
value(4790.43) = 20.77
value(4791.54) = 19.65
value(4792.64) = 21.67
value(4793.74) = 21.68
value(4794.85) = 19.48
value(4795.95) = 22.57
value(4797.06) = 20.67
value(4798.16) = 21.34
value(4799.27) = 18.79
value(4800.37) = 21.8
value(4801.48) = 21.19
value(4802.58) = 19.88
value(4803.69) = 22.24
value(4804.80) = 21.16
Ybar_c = 20.9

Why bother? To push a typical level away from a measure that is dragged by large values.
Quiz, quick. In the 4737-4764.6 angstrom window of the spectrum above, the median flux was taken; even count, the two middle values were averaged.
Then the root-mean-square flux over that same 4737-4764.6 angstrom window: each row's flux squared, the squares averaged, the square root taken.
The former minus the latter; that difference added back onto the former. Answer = 20.5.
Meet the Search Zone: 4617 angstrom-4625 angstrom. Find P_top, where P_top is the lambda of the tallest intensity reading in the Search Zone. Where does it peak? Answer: 4623.54 angstrom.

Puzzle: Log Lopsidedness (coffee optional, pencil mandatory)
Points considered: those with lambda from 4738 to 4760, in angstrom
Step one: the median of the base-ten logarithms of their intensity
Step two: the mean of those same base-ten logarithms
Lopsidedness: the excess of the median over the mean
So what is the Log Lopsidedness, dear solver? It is 0.001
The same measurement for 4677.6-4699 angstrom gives 0.000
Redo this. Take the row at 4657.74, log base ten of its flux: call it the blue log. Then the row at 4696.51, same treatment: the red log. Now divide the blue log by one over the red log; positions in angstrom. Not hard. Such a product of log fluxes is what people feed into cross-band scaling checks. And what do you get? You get 1.63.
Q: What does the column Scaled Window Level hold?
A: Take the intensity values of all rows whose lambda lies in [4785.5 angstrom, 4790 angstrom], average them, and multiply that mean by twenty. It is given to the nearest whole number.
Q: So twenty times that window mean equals 408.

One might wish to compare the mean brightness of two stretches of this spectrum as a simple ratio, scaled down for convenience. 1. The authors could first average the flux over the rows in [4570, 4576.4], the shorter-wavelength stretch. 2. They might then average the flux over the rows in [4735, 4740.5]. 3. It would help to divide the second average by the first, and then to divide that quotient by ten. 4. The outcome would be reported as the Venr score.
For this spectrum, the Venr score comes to 0.096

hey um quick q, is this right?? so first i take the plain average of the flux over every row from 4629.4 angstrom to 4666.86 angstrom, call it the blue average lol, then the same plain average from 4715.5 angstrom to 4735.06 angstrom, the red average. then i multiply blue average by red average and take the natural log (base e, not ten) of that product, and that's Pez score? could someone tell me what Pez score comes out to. 6.026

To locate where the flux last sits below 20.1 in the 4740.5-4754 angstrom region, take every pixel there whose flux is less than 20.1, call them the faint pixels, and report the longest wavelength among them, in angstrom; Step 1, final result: 4743.24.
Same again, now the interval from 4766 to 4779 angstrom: 4777.22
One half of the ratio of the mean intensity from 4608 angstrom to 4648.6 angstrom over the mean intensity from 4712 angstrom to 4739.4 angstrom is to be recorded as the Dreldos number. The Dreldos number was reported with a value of 0.494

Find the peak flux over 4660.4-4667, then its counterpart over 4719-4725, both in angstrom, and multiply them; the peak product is 515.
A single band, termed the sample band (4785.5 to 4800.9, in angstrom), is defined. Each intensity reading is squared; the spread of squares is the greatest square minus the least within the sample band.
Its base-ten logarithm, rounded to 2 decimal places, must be 2.20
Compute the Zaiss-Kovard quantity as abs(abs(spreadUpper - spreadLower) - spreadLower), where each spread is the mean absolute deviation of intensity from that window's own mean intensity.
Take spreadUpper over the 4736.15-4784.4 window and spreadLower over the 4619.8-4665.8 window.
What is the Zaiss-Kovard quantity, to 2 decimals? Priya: 1.18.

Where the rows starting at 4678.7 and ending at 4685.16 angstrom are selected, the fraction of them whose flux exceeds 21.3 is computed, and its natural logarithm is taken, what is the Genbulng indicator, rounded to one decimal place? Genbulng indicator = -0.7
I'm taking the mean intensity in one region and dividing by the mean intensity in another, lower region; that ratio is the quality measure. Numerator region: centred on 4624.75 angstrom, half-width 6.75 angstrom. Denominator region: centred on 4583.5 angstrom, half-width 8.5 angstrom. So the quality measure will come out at 1.04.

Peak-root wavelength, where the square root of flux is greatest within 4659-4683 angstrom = 4659.88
